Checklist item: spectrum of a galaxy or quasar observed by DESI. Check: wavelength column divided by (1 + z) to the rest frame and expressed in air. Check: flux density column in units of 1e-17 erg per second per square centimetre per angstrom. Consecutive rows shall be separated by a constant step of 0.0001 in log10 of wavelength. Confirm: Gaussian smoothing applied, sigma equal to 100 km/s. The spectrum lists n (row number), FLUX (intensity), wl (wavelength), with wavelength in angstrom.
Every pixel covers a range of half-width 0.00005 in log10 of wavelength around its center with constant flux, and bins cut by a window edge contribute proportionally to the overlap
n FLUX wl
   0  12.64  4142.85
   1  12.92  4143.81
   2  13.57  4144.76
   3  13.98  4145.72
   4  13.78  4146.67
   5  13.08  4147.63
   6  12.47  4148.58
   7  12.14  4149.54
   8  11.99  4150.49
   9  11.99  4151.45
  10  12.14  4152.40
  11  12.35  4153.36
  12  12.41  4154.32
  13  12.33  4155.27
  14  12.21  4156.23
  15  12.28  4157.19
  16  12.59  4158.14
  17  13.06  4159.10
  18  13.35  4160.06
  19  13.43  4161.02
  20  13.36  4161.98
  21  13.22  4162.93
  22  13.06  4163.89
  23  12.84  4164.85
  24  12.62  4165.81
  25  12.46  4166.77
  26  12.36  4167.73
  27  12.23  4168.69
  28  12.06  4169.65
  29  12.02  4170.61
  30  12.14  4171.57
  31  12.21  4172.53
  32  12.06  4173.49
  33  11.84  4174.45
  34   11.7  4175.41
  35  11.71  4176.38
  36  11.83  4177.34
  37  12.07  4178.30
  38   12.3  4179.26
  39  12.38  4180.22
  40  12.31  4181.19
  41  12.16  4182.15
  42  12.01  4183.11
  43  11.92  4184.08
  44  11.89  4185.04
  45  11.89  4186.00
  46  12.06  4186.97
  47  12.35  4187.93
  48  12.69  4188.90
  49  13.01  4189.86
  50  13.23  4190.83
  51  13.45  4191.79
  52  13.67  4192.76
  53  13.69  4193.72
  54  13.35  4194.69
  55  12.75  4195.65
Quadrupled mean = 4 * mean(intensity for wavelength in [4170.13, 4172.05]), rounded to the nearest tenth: 48.3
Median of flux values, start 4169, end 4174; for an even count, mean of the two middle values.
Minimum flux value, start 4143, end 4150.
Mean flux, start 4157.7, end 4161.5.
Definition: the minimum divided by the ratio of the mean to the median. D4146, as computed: 11.2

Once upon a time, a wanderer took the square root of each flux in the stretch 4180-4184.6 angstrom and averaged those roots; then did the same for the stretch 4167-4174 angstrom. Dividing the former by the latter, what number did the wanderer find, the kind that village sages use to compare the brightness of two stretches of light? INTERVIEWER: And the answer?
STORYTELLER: 1.00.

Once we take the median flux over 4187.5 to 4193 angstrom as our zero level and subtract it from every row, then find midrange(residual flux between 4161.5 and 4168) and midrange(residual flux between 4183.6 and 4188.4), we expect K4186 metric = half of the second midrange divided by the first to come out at 1.9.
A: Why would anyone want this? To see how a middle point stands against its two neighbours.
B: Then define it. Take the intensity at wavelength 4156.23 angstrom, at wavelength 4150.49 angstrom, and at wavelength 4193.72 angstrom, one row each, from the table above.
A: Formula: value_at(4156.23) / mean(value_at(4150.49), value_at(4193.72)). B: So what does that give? 0.95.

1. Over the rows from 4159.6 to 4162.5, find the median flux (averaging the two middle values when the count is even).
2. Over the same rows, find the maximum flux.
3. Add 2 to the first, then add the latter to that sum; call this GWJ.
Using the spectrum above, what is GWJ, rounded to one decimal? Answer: 28.8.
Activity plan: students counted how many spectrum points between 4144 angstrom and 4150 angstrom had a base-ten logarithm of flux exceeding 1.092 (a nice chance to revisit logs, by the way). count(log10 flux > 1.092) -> 5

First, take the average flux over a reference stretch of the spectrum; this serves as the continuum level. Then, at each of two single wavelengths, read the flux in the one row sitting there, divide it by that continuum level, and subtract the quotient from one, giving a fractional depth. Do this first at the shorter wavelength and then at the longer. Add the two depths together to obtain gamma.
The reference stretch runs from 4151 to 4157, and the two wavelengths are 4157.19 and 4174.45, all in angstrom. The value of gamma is 0.03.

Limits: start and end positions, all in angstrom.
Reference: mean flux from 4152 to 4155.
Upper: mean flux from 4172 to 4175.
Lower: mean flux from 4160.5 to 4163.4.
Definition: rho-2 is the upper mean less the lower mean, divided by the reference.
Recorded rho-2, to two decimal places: -0.11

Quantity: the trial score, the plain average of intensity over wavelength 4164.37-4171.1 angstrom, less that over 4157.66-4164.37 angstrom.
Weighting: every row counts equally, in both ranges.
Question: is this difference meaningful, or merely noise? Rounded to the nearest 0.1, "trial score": -0.8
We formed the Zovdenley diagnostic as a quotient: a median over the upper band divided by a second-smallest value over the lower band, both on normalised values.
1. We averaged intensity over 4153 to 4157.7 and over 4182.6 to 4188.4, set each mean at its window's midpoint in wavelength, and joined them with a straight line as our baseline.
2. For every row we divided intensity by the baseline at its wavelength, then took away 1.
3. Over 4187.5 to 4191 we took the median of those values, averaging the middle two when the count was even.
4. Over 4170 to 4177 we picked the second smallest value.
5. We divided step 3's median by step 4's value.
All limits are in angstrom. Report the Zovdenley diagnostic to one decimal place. -2.2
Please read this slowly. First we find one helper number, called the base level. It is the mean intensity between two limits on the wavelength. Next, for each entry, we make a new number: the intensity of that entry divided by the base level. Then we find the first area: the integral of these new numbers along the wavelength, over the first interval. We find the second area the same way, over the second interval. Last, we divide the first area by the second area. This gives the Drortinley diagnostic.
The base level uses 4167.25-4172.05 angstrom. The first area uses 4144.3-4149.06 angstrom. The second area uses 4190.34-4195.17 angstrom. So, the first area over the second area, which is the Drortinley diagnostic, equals 0.98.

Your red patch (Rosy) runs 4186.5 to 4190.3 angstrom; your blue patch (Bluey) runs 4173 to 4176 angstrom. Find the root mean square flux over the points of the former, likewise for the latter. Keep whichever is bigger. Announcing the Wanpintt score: 12.5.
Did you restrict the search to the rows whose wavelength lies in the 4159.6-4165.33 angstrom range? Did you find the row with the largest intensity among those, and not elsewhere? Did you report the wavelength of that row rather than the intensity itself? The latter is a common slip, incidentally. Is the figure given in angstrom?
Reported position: 4161.02 angstrom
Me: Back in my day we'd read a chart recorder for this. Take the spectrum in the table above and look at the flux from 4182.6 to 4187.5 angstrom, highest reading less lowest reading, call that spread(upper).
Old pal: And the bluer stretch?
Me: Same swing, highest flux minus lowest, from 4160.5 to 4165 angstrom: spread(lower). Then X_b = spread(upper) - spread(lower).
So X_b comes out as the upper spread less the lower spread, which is -0.4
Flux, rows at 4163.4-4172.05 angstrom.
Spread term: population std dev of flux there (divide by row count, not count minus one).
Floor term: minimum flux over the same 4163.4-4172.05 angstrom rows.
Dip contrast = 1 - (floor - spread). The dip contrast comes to -10.68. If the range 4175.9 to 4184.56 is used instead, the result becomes -10.49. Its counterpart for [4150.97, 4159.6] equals -10.70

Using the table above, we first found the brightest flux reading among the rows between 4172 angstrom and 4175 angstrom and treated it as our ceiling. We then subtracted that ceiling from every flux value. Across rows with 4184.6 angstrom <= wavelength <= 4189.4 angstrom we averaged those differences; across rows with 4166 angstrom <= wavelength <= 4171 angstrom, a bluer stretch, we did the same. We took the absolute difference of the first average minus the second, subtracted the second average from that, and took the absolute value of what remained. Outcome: 0.03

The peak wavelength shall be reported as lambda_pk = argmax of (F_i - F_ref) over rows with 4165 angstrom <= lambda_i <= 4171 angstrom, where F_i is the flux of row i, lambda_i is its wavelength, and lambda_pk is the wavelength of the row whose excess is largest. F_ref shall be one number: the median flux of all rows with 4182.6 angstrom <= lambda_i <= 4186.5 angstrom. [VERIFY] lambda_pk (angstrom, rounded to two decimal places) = 4165.81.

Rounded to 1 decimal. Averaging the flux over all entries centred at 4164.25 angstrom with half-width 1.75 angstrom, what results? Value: 12.9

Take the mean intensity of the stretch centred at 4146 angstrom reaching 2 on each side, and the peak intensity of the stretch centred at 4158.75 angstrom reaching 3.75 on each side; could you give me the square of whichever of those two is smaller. 180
